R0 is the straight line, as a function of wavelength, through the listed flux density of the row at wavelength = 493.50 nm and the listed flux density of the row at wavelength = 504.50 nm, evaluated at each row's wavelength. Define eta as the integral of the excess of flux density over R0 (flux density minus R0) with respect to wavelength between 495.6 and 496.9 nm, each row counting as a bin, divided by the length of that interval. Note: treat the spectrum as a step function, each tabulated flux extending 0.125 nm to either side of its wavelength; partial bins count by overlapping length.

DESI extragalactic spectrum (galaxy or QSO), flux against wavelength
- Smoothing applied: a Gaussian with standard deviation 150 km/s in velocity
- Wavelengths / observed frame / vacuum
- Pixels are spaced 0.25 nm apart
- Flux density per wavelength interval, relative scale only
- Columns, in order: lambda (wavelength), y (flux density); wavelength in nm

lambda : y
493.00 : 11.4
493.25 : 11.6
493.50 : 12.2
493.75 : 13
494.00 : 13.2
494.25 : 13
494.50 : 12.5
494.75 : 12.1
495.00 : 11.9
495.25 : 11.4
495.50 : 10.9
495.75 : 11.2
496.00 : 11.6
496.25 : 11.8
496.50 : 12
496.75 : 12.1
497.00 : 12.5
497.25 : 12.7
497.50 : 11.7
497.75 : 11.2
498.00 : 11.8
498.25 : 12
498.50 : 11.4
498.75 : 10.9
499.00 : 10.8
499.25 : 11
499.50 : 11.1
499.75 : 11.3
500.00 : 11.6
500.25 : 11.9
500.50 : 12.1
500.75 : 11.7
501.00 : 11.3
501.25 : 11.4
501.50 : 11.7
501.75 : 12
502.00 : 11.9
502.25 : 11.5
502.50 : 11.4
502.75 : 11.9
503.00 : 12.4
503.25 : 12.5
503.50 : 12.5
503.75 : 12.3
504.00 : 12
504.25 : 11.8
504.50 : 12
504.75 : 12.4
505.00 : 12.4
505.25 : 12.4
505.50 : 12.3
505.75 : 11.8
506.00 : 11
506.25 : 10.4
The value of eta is -0.4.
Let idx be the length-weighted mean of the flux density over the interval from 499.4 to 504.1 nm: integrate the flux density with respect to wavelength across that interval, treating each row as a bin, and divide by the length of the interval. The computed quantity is 11.8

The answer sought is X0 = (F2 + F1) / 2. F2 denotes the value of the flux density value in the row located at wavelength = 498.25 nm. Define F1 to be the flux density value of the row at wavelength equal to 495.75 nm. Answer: 11.6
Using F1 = 11.2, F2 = 12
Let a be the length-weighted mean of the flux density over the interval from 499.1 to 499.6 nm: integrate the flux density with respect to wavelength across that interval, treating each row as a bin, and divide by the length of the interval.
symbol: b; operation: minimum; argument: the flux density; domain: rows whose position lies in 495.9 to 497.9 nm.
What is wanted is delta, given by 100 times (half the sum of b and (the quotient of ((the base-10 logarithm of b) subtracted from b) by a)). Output 606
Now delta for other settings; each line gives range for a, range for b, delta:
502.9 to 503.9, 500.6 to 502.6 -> 606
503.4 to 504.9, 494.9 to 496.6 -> 586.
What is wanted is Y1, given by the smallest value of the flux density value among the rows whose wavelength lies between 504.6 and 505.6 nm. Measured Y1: 12.3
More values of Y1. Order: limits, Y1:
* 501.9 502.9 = 11.4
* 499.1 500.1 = 11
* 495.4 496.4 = 10.9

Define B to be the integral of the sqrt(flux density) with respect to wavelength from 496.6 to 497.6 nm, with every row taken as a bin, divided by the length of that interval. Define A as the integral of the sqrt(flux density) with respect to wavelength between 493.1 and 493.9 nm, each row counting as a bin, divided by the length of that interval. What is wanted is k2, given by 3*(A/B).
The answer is 3.00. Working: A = 3.50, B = 3.50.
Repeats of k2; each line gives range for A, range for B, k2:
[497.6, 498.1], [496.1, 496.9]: 2.94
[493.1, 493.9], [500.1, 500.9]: 3.05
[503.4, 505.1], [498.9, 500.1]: 3.14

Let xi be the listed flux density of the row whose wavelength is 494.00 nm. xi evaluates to 13.2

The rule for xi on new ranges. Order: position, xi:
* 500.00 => 11.6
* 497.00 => 12.5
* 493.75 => 13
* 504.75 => 12.4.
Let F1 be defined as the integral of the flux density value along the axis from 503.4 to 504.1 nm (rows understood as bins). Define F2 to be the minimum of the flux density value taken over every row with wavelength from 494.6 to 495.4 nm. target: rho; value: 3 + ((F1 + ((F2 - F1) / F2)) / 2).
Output 7.42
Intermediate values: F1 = 8.6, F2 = 11.4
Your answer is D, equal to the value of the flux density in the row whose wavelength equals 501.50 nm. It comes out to 11.7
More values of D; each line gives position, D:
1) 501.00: 11.3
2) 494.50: 12.5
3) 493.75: 13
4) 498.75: 10.9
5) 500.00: 11.6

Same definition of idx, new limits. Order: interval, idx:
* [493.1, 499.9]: 11.8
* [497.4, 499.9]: 11.3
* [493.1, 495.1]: 12.4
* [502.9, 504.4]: 12.2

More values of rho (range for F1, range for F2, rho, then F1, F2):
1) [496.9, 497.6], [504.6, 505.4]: 7.46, 8.6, 12.4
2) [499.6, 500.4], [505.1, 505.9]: 7.75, 9.3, 11.8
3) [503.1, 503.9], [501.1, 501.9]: 8.03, 9.9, 11.4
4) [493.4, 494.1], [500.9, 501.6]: 7.59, 9.0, 11.3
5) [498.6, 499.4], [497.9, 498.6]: 7.49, 8.7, 11.4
